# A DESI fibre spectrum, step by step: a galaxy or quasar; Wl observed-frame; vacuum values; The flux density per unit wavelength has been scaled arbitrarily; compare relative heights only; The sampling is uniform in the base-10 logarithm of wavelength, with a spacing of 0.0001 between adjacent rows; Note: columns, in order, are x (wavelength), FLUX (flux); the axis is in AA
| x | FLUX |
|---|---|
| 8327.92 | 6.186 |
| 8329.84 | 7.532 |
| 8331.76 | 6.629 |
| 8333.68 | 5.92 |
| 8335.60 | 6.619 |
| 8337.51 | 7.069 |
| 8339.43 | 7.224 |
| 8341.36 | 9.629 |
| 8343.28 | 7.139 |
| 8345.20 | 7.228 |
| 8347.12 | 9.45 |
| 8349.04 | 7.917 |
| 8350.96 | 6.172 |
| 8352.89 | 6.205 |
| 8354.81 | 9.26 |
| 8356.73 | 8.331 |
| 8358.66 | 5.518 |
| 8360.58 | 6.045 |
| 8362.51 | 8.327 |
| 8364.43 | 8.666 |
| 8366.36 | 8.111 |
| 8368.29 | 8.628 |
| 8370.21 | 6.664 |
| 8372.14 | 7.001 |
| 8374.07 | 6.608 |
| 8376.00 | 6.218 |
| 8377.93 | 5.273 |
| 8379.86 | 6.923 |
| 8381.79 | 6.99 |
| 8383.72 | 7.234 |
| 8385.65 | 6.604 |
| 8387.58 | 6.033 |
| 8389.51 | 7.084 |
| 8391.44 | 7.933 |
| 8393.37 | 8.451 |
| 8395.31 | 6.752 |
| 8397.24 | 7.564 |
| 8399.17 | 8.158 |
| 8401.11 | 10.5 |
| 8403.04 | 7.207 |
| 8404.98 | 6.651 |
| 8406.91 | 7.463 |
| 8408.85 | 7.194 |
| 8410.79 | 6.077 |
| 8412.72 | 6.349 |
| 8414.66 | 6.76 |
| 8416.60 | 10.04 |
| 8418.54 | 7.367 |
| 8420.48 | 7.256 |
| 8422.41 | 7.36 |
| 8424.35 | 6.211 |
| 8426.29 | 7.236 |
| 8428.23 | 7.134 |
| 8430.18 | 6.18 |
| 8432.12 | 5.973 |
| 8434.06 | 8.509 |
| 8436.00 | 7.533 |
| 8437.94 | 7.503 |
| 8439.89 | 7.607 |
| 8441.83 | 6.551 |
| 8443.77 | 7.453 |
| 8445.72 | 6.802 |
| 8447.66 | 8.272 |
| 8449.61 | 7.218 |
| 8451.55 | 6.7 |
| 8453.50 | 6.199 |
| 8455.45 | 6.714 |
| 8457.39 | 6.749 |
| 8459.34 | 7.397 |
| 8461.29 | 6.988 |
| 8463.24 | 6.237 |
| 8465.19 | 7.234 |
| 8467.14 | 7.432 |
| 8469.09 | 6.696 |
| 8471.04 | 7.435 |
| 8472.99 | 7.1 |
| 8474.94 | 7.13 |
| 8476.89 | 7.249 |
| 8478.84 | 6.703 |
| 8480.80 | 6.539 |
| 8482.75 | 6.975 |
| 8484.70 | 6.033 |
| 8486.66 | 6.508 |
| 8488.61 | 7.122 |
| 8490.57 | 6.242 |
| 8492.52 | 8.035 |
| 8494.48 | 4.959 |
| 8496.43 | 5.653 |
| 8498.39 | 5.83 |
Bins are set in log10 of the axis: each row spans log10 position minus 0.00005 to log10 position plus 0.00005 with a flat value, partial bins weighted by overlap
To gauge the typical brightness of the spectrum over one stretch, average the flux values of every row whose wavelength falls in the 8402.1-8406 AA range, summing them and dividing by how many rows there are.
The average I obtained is 6.9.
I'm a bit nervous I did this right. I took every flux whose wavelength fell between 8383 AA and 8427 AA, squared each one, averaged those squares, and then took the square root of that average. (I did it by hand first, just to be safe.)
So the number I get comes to 7.45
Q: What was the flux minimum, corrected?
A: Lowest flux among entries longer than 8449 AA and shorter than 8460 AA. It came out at 6.199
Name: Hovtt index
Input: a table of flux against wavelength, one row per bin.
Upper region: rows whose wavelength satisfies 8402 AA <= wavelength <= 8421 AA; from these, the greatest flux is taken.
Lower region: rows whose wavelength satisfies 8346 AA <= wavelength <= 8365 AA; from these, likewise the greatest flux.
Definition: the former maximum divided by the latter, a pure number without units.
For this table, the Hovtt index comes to 1.06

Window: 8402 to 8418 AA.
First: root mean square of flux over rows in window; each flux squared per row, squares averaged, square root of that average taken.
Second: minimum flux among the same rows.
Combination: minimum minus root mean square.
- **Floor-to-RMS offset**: -1.23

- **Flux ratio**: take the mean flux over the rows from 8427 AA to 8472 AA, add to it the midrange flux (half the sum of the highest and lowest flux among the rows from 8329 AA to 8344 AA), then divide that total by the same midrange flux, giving 1.91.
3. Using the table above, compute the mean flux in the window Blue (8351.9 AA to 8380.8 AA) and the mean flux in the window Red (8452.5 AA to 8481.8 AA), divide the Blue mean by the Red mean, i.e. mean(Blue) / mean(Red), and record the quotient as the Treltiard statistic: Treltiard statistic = 1.04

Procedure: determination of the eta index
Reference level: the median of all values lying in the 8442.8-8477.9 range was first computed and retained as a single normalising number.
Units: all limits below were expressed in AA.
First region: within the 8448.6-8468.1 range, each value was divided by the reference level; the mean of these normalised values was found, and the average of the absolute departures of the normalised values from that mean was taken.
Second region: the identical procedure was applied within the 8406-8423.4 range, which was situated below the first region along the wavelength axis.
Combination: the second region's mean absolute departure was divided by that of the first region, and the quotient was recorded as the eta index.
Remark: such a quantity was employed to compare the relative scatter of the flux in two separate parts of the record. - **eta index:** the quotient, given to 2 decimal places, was 1.79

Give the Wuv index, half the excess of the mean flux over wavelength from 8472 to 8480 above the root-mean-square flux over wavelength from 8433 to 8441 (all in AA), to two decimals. -0.38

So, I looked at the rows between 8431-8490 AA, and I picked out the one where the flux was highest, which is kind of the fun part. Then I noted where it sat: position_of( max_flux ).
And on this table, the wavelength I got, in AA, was 8434.06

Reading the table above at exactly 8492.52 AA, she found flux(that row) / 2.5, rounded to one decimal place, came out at 3.2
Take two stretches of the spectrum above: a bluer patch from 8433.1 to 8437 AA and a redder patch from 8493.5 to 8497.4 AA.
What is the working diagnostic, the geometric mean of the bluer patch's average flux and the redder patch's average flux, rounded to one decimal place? 6.5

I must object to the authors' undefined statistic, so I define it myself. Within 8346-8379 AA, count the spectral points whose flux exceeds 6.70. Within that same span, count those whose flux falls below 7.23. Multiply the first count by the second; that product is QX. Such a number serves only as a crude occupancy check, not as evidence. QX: 81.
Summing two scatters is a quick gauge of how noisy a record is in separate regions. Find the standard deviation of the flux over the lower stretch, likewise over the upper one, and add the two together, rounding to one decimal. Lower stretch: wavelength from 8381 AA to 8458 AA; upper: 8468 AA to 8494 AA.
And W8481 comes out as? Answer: 1.5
